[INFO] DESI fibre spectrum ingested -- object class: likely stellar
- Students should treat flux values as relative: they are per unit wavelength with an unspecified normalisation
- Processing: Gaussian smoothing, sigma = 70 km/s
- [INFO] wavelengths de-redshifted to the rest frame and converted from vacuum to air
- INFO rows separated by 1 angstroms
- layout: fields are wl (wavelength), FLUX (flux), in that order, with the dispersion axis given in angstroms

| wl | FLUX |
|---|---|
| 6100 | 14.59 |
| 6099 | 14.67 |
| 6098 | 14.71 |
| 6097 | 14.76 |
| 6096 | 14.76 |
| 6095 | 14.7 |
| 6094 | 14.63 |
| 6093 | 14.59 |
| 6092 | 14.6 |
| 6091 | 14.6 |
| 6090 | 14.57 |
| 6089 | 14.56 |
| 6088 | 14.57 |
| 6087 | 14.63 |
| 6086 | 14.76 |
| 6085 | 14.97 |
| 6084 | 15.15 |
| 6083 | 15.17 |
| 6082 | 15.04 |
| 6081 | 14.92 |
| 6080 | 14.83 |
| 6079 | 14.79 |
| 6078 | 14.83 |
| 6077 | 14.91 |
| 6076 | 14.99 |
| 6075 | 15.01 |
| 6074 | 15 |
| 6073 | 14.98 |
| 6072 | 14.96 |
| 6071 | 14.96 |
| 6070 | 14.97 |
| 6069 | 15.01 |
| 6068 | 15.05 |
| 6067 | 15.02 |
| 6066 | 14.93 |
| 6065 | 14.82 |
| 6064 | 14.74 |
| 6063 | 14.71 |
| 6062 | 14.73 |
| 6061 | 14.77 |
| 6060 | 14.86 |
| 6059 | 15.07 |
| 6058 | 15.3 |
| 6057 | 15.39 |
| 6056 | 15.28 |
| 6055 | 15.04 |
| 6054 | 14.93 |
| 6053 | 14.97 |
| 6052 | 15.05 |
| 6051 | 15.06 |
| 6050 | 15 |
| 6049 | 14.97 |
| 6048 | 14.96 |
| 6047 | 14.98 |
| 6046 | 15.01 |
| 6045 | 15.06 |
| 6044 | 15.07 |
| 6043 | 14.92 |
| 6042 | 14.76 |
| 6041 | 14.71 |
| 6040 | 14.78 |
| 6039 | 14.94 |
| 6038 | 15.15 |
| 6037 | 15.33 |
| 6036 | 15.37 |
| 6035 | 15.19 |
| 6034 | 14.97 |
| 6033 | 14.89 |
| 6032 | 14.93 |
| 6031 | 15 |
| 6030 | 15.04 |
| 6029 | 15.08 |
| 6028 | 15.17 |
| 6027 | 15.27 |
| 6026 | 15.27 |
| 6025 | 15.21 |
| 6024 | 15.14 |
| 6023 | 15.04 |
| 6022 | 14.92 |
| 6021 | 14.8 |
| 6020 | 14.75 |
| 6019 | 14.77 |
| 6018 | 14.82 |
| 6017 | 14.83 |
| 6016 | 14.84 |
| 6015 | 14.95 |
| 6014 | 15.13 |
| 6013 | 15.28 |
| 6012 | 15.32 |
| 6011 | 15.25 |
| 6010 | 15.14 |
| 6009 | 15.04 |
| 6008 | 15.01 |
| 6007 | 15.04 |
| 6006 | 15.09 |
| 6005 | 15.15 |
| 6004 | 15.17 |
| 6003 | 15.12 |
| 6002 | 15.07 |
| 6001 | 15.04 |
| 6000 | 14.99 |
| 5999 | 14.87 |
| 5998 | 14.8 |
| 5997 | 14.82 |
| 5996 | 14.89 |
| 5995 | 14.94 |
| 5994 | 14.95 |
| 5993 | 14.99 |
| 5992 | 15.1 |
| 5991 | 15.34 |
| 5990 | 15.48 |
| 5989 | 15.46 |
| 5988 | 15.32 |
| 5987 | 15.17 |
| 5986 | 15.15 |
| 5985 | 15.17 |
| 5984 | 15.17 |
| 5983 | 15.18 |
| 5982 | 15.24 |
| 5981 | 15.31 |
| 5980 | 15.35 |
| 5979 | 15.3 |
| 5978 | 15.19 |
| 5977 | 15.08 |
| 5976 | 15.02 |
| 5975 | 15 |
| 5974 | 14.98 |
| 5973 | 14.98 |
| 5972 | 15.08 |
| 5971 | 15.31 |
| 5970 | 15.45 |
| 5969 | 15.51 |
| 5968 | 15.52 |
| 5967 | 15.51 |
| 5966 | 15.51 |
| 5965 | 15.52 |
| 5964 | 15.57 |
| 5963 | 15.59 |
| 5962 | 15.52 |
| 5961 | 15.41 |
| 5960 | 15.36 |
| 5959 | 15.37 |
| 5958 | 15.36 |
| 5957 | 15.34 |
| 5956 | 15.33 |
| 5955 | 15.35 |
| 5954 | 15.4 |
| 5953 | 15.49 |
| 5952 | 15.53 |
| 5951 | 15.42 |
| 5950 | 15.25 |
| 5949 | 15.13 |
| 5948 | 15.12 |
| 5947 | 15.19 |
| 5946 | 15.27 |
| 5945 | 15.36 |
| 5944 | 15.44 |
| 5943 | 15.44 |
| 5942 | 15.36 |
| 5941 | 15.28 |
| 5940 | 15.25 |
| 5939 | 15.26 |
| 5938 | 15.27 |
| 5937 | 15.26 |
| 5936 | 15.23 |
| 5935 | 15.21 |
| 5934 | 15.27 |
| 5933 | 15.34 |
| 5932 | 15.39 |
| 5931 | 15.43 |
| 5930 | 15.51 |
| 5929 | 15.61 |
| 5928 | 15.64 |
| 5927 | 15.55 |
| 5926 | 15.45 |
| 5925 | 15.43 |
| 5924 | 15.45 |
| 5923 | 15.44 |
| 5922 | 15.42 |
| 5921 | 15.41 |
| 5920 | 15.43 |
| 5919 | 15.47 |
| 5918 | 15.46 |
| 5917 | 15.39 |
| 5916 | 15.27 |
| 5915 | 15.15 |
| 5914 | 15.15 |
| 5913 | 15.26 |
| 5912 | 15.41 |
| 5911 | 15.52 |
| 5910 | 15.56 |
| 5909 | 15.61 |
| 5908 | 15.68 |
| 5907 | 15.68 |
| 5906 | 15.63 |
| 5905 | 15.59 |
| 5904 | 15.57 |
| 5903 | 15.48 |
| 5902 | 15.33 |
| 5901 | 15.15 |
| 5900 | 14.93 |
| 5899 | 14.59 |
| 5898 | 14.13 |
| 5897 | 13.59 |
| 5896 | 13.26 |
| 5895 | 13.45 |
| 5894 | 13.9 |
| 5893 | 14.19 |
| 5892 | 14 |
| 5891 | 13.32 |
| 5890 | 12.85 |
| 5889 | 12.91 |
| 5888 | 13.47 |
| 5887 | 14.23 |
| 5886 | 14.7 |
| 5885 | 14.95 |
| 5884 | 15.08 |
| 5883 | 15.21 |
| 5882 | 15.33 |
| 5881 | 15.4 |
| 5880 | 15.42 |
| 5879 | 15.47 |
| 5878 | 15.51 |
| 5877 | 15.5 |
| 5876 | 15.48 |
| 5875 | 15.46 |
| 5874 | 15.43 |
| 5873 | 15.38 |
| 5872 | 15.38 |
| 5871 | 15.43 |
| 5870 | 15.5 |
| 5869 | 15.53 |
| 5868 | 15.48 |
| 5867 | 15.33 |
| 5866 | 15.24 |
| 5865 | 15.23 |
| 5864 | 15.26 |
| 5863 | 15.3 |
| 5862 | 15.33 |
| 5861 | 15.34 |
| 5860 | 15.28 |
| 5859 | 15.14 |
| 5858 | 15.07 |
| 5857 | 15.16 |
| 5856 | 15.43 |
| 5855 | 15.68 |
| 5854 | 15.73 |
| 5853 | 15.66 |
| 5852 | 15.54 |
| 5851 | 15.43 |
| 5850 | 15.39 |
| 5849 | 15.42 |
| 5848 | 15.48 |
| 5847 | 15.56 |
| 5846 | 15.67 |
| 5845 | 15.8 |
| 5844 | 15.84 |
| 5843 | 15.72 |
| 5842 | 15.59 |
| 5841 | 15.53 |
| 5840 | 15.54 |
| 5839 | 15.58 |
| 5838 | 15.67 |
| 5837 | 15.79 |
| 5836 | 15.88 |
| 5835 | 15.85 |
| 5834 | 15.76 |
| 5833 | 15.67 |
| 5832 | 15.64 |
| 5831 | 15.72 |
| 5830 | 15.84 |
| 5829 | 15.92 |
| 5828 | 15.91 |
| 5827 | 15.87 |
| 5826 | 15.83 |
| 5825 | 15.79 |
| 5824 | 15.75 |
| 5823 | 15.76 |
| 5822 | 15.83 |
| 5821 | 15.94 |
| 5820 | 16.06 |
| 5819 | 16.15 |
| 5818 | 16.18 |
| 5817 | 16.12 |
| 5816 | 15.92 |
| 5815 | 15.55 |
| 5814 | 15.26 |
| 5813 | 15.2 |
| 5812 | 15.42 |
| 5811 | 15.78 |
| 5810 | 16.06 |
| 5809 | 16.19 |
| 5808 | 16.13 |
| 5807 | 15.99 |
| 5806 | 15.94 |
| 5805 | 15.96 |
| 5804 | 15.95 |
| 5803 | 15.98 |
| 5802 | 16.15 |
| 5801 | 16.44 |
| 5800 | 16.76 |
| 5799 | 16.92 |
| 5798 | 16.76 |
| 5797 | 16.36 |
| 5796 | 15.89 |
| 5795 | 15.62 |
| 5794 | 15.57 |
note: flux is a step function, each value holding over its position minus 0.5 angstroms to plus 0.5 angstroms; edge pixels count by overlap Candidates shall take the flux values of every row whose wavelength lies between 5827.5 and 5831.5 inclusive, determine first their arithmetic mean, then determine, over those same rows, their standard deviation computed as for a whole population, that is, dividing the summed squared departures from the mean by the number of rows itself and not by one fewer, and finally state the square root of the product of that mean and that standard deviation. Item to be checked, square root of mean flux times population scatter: 1.1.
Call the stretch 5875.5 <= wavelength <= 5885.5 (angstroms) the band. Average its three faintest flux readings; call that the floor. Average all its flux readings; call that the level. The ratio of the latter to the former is 1.02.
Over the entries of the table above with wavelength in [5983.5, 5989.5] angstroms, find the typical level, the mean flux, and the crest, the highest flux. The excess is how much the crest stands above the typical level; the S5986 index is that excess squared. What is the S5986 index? 0.048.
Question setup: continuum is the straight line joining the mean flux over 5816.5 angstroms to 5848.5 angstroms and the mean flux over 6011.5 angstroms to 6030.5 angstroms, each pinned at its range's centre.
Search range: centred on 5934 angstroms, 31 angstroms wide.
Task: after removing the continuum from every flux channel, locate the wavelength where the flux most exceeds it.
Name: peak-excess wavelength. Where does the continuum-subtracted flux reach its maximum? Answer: 5928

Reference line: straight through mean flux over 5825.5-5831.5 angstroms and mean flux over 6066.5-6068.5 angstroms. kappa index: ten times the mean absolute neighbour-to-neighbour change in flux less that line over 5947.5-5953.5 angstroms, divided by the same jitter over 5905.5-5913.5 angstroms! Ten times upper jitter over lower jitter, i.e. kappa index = 14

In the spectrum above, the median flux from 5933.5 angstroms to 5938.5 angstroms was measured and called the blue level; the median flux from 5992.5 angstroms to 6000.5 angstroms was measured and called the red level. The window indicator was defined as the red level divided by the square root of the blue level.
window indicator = 3.82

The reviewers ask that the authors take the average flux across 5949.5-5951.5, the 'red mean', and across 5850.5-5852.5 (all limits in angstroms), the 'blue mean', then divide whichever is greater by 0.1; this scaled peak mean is 155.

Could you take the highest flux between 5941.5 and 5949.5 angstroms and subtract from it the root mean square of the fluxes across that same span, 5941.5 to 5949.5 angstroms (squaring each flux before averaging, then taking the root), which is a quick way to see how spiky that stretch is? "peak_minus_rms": 0.15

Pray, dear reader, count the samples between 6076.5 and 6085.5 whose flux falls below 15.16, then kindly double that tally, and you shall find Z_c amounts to 16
